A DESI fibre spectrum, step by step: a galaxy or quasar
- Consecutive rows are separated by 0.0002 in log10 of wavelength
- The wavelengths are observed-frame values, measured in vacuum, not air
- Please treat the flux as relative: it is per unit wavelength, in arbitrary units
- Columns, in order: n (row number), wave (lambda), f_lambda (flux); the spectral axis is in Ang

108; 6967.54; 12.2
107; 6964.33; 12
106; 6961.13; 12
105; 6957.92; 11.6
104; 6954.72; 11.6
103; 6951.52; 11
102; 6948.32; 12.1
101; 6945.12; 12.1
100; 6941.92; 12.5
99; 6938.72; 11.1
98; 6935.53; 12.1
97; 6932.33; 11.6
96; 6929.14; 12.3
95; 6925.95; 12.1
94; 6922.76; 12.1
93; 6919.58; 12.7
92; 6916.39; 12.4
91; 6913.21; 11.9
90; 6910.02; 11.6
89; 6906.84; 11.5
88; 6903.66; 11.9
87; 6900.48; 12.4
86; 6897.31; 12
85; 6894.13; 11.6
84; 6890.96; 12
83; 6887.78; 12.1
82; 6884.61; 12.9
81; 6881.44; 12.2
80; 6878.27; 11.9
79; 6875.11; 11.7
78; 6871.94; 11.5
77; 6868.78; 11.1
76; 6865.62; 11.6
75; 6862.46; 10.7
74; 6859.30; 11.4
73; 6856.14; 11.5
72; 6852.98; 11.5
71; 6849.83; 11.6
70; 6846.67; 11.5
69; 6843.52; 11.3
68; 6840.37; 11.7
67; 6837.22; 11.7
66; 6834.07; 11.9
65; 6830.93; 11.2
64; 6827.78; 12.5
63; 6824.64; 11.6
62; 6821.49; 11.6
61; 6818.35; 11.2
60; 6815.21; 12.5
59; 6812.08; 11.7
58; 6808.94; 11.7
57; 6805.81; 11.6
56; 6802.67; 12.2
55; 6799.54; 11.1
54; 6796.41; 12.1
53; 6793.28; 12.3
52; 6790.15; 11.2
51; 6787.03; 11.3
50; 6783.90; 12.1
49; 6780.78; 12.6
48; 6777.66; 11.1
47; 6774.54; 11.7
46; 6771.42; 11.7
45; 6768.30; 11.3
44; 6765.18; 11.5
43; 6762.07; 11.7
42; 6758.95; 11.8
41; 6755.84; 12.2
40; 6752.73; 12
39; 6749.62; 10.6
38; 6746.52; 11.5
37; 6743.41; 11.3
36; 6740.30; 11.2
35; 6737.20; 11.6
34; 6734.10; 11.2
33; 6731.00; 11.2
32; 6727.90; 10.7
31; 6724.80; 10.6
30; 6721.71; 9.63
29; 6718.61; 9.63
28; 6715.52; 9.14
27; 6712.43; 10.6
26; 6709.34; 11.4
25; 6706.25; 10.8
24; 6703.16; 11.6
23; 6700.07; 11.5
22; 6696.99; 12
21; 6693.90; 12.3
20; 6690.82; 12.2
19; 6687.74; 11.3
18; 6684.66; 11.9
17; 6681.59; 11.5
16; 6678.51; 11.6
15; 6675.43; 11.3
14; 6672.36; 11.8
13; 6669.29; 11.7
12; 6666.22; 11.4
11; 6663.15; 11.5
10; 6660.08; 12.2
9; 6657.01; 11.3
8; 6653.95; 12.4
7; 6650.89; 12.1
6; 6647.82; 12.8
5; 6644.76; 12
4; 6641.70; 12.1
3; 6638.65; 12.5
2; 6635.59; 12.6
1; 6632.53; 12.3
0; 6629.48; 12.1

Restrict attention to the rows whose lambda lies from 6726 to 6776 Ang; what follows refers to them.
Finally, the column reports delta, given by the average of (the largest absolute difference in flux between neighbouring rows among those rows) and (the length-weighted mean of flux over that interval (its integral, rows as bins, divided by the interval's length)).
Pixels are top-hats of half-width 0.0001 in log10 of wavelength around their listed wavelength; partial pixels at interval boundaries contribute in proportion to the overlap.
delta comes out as 6.42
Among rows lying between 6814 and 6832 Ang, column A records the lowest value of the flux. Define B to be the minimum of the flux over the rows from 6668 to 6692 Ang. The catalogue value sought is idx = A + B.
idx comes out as 22.5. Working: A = 11.2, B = 11.3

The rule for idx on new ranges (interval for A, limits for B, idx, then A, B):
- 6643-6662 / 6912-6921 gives 23.2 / 11.3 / 11.9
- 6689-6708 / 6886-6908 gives 22.3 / 10.8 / 11.5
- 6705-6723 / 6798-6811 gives 20.2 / 9.14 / 11.1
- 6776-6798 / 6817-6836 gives 22.3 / 11.1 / 11.2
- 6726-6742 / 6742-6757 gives 21.3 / 10.7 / 10.6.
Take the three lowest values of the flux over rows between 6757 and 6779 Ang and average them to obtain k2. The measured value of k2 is 11.3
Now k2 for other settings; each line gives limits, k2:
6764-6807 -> 11.1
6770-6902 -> 11.0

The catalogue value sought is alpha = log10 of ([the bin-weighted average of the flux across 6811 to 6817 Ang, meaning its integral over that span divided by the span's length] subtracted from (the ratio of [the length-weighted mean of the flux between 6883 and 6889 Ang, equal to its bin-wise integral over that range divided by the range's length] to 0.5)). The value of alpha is 1.11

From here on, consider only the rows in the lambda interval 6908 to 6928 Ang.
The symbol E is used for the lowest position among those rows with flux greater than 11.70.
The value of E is 6913.21 Ang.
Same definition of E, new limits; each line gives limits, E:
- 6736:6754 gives 6752.73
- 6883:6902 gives 6884.61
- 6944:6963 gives 6945.12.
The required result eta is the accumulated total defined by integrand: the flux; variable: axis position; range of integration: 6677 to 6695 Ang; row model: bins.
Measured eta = 212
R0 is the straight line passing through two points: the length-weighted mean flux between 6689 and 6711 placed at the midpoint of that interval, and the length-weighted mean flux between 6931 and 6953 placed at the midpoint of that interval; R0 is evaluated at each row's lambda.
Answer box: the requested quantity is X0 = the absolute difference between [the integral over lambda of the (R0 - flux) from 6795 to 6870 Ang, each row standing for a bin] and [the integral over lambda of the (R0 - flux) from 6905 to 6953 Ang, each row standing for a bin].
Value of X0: 17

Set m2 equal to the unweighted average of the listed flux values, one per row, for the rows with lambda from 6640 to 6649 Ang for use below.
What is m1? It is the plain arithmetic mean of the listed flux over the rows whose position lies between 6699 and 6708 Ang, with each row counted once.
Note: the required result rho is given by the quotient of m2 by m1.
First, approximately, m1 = 11.3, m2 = 12.3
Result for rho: 1.088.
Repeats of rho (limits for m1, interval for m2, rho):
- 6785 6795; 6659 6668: 1.009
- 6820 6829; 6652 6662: 1.006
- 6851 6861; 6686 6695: 1.041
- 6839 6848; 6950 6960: 0.991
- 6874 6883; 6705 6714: 0.916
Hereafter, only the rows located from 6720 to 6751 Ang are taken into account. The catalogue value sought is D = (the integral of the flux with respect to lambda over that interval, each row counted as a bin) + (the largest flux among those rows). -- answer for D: 351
